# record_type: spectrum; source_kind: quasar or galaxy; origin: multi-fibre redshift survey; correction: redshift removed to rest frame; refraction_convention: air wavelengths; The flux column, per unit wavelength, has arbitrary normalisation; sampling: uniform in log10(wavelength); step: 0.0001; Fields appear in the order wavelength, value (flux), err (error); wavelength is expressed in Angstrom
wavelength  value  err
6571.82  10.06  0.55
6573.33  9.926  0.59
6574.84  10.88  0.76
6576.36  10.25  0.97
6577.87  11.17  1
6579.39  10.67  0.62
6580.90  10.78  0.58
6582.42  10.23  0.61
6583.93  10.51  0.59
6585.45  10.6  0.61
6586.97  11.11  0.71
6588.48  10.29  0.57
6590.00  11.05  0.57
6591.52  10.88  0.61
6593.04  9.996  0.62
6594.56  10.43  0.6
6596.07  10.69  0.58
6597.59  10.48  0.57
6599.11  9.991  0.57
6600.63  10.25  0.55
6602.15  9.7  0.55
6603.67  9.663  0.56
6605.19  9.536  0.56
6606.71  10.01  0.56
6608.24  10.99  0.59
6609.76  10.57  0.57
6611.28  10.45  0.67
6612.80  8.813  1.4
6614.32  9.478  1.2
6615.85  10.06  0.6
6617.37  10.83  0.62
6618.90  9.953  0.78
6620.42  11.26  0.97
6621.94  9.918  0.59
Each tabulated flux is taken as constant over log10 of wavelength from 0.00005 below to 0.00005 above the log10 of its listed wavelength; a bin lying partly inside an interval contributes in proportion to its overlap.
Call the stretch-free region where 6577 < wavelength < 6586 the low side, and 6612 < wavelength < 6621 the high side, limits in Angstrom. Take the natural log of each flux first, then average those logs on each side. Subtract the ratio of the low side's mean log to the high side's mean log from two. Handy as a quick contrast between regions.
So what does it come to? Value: 0.97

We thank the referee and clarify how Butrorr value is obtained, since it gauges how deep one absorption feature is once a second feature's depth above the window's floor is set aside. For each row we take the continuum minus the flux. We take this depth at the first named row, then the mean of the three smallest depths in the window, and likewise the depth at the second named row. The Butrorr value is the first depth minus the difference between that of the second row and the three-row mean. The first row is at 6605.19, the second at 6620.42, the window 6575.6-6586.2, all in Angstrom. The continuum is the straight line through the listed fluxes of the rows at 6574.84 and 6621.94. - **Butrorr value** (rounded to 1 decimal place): 1.9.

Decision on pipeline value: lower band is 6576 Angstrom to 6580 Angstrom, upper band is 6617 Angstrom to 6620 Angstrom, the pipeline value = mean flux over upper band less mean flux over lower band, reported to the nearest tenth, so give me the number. -0.3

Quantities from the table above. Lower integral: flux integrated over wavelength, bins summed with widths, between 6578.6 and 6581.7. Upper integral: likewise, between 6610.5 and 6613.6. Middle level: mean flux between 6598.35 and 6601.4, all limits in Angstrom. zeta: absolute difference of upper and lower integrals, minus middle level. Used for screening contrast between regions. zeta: -6.9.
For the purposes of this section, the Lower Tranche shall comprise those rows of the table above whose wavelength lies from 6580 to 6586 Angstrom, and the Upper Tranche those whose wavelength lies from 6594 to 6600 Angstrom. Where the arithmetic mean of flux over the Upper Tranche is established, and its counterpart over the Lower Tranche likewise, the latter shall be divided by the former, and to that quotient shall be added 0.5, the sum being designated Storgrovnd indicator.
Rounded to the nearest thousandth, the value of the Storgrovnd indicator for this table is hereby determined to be 1.513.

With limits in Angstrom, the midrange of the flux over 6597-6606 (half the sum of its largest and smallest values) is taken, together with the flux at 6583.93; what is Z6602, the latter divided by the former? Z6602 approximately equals 1.05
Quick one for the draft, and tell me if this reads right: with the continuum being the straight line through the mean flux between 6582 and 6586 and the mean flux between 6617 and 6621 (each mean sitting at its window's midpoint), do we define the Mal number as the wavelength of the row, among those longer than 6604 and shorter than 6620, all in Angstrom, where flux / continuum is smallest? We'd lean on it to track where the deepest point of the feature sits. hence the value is 6612.80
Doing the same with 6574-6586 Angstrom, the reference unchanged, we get 6582.42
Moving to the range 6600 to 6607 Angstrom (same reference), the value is 6605.19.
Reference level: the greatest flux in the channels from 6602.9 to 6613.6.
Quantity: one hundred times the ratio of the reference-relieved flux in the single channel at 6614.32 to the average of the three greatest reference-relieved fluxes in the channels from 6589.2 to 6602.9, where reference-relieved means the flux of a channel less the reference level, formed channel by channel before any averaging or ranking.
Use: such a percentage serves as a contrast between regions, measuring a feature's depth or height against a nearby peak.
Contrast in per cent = 1296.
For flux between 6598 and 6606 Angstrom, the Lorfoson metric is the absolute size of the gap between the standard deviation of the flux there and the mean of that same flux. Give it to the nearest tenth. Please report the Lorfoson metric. 9.6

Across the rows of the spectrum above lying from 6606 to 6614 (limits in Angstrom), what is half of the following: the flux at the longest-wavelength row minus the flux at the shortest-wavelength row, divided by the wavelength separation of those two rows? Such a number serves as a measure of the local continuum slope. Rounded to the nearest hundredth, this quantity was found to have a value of -0.10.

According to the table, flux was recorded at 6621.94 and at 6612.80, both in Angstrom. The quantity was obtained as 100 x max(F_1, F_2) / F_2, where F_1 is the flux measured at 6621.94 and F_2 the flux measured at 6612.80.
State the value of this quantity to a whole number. 113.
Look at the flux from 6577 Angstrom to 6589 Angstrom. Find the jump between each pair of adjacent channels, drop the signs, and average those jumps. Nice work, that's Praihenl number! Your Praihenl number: 0.41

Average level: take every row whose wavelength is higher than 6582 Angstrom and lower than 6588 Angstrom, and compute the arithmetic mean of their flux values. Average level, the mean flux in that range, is 10.6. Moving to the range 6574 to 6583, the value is 10.7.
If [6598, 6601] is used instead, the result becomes 10.1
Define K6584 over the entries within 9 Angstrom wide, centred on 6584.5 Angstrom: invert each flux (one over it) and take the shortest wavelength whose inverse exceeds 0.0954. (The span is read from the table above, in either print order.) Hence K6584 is 6582.42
